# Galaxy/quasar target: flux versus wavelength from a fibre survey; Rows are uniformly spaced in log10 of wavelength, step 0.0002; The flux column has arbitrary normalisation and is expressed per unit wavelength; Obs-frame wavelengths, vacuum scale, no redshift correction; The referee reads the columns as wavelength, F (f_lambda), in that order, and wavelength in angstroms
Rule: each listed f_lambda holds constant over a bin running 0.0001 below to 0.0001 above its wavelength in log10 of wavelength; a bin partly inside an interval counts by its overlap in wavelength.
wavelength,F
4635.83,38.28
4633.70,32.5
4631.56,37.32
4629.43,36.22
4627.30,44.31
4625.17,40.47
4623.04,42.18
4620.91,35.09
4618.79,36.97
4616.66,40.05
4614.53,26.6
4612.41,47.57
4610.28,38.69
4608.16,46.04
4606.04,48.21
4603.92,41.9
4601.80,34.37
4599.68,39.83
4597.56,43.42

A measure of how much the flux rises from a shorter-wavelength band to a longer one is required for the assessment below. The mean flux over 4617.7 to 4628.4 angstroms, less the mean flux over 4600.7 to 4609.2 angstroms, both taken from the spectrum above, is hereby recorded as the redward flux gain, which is -2.8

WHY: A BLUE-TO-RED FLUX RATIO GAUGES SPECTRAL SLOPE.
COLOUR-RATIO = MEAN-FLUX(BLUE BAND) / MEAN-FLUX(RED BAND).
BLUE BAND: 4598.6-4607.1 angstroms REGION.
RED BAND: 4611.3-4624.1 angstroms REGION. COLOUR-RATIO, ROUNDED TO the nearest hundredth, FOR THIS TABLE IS 1.08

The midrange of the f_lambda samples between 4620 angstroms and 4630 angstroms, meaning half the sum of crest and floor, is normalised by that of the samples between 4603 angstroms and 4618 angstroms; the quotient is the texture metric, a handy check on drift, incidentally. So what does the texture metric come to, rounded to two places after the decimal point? 1.06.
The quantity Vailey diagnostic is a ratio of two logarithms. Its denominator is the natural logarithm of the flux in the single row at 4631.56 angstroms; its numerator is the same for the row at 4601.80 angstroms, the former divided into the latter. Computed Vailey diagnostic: 0.98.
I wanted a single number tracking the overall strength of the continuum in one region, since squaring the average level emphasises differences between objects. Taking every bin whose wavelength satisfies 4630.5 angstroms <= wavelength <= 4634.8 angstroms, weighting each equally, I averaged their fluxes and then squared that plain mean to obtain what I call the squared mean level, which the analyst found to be 1219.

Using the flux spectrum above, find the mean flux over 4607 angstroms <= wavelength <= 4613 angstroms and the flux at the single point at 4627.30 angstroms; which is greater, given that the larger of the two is 44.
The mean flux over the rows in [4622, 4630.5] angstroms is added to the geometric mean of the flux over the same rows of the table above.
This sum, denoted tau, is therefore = 81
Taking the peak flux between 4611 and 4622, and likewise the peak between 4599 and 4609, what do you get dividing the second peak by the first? 1.01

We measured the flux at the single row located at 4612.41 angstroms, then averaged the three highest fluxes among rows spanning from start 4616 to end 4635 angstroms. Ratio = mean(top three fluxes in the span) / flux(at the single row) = 0.89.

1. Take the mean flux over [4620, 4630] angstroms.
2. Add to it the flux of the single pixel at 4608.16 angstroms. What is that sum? 86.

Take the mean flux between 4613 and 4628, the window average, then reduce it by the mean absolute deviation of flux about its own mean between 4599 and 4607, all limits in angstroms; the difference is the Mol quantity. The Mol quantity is 34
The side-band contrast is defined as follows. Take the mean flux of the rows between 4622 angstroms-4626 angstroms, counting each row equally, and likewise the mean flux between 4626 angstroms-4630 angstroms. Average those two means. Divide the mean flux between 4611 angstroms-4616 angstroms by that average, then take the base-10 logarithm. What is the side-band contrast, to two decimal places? -0.04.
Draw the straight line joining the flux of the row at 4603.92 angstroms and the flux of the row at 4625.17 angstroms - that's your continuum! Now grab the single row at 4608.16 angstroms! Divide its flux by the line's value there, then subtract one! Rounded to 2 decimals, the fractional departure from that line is 0.11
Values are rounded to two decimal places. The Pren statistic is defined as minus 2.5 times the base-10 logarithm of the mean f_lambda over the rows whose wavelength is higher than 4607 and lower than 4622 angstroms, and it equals -3.97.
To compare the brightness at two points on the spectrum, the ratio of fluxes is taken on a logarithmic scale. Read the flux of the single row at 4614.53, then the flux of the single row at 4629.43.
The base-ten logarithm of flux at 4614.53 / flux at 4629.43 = -0.13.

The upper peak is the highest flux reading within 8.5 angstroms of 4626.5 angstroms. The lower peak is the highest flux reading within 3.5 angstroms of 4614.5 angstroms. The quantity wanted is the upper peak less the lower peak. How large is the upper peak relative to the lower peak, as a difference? -3.3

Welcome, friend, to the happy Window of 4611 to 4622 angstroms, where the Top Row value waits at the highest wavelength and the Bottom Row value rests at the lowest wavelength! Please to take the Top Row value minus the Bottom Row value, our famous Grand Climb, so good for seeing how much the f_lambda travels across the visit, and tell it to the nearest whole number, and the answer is -12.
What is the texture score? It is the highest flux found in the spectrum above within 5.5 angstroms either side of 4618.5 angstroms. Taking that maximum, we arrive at 42.18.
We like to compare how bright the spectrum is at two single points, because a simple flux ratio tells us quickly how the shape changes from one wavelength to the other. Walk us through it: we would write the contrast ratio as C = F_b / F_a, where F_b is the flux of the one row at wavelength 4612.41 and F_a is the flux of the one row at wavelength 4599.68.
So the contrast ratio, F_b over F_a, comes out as 1.19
